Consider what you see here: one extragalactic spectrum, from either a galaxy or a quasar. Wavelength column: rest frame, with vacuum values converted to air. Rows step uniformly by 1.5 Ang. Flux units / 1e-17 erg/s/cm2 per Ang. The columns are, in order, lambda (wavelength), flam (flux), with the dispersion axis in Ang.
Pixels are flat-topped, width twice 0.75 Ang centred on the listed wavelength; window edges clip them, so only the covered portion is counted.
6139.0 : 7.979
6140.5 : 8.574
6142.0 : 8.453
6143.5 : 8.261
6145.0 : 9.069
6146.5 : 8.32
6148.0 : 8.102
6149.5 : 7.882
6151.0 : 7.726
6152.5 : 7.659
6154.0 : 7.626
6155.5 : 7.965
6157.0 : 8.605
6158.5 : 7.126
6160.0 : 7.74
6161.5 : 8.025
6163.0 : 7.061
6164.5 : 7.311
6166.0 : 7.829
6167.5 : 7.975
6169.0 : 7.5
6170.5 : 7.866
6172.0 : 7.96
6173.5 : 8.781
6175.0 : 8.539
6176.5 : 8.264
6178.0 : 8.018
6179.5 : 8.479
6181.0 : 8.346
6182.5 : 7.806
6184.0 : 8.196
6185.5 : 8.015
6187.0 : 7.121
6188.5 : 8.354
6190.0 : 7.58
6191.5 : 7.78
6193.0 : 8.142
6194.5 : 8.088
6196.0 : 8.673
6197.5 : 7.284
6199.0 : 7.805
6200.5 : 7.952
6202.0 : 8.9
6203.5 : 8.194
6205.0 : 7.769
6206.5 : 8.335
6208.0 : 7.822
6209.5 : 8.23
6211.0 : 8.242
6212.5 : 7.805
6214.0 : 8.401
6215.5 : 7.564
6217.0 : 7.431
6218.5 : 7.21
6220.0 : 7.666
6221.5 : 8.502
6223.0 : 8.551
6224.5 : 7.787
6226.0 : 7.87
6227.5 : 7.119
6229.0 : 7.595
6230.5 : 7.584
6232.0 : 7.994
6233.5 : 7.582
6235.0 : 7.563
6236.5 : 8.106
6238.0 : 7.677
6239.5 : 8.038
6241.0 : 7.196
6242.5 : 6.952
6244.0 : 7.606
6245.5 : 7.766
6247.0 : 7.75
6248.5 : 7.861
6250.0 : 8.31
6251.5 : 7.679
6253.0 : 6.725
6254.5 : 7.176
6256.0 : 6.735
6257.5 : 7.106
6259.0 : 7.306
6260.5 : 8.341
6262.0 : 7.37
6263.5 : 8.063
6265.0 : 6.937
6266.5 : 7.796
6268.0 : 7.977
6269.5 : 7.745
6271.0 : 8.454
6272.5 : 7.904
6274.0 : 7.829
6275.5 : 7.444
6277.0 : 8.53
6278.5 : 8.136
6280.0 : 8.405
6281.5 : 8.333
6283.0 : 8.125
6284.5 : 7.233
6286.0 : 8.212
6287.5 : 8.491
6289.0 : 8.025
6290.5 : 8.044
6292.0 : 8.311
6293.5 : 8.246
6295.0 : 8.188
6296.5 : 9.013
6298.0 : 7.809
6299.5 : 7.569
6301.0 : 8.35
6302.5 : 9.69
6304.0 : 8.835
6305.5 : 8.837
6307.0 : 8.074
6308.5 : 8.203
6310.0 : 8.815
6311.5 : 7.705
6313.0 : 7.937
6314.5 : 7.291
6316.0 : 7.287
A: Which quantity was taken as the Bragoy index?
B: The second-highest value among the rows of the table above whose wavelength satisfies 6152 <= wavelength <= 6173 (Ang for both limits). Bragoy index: 8.025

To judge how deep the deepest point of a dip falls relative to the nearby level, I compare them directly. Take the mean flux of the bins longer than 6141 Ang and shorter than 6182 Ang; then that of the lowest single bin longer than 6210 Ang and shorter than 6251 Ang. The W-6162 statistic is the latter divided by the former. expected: 0.867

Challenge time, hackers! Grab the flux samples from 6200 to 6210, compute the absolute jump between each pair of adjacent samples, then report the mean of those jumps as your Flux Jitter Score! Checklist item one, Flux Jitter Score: 0.59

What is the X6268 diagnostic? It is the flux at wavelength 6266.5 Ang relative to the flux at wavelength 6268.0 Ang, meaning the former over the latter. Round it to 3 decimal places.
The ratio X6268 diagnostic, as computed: 0.977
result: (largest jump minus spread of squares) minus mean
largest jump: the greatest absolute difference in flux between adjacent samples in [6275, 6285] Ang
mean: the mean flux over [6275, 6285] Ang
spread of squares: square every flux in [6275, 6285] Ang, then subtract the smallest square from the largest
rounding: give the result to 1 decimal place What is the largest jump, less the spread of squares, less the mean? -27.4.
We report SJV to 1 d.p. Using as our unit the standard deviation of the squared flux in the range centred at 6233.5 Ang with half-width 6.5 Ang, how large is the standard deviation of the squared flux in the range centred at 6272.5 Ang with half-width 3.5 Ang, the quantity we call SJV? 1.2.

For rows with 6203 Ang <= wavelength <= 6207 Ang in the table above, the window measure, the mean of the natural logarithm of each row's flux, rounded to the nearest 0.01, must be 2.09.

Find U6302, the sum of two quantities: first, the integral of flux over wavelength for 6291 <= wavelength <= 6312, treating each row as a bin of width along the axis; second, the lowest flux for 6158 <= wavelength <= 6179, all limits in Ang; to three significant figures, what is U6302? 184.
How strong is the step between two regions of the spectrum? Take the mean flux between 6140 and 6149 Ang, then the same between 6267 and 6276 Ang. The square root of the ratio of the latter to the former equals 0.97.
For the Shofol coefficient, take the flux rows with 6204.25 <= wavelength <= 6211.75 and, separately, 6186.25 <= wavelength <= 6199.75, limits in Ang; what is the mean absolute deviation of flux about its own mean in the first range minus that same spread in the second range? -0.17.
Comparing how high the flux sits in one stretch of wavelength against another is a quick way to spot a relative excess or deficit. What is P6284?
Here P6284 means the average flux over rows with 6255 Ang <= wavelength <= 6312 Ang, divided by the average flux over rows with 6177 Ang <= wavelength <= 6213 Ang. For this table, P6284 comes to 1.002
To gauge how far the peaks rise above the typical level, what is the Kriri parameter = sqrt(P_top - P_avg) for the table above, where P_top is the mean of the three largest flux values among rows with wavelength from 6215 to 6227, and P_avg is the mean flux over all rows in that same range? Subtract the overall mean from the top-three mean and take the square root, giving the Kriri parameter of 0.70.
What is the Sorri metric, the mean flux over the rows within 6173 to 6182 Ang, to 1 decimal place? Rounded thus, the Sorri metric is 8.4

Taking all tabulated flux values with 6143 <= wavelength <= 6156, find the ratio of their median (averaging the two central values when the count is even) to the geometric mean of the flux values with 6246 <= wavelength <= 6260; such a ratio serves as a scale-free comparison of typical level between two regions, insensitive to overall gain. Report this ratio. 1.08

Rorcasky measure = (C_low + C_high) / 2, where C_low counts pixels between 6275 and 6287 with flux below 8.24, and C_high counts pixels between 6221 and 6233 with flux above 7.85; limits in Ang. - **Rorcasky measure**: 4.5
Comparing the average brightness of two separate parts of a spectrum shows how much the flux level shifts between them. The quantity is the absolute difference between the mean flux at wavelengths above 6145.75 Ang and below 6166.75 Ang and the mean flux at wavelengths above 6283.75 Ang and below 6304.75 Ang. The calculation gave 0.50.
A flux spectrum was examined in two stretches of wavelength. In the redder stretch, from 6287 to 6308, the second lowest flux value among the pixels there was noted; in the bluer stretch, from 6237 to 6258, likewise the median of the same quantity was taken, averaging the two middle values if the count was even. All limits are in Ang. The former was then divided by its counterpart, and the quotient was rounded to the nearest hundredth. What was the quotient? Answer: 1.02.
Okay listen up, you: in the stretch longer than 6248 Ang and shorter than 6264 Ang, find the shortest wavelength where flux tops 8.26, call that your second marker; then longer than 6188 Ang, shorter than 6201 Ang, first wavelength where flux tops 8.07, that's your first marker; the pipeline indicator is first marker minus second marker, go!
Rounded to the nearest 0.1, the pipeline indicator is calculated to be -61.5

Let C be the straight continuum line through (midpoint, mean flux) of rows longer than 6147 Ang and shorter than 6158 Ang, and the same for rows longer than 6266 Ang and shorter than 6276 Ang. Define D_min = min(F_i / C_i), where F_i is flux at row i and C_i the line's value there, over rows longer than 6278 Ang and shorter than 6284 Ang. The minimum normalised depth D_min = 1.03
